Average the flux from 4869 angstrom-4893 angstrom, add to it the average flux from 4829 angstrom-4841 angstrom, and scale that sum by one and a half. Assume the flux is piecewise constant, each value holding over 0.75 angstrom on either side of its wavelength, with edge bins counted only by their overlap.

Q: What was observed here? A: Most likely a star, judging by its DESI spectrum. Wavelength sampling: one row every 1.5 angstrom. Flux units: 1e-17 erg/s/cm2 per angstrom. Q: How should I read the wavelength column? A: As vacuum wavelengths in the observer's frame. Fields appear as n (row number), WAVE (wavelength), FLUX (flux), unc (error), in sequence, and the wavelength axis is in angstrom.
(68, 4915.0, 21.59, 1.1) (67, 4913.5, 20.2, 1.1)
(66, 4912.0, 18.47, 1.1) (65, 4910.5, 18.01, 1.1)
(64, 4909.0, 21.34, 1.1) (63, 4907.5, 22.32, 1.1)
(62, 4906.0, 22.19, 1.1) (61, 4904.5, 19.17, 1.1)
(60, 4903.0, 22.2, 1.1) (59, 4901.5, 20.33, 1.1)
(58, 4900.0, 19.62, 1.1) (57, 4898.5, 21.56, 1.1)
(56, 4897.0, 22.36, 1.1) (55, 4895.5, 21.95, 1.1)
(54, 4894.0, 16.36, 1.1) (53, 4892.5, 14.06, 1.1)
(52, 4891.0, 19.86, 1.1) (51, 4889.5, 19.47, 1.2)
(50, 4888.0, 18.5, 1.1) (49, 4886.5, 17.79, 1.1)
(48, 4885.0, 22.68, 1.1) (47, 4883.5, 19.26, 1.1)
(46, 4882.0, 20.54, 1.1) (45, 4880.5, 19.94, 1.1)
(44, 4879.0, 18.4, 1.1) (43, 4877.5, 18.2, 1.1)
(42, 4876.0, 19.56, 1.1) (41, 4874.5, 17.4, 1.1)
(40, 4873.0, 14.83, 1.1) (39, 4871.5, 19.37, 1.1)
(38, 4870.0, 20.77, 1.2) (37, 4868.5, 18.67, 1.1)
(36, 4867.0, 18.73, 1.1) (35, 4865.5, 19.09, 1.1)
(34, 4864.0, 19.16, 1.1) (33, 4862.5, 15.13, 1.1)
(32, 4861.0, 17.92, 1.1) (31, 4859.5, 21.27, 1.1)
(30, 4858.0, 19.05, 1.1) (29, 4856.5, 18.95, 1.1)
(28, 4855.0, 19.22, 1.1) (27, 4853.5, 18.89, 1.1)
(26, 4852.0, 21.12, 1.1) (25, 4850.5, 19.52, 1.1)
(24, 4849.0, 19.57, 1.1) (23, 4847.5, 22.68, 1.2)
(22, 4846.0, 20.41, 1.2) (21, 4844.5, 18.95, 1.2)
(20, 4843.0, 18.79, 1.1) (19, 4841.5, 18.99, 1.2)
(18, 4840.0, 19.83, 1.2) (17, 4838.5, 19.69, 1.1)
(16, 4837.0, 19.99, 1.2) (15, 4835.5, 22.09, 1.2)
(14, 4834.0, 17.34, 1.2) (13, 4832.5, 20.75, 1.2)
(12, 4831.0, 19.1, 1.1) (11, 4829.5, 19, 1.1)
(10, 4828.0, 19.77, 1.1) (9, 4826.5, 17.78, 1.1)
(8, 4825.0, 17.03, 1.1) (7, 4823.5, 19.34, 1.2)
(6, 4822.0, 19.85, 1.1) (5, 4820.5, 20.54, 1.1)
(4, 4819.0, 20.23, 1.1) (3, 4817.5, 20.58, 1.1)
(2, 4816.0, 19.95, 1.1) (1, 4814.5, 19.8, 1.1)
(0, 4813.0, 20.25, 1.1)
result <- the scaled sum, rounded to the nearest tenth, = 57.8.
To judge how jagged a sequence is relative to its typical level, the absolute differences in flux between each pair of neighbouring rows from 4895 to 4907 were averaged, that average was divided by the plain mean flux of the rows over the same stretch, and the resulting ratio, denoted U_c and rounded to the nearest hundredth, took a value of 0.08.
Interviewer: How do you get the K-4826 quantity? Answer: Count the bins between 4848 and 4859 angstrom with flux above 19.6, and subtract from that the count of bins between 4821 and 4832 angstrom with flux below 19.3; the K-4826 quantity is -3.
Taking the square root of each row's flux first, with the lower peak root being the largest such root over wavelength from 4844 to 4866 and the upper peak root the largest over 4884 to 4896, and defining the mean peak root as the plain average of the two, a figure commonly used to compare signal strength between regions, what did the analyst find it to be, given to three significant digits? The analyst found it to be 4.76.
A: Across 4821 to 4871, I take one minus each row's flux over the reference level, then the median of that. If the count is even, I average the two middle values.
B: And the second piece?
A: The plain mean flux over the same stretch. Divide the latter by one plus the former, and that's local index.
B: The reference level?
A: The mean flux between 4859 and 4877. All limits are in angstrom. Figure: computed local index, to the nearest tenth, 20.1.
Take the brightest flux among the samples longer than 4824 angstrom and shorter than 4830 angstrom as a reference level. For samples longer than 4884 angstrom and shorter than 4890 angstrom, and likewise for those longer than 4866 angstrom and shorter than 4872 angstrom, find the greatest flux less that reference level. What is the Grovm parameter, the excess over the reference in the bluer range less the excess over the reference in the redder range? -1.9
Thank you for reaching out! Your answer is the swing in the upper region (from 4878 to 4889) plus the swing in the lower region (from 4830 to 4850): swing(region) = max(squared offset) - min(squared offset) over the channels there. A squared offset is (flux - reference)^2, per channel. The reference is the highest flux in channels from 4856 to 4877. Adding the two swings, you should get 27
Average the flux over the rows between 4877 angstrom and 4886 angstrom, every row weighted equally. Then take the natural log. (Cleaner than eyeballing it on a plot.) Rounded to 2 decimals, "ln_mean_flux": 2.99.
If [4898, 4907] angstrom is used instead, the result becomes 3.04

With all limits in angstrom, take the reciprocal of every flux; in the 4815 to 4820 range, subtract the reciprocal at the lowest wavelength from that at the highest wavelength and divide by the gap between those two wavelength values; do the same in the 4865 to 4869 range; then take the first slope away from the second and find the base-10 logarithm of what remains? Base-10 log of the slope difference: -3.20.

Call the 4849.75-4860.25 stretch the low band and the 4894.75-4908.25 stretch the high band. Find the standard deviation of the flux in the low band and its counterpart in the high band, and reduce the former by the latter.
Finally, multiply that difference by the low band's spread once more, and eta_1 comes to -0.2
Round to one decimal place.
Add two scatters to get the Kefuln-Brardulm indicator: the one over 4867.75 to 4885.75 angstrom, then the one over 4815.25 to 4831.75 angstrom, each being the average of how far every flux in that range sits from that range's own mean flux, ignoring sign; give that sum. 2.2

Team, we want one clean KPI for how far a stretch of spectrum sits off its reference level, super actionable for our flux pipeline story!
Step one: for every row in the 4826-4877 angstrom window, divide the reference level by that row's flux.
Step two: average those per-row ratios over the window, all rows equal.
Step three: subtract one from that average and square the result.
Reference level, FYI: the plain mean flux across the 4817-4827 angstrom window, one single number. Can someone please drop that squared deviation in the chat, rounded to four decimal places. 0.0002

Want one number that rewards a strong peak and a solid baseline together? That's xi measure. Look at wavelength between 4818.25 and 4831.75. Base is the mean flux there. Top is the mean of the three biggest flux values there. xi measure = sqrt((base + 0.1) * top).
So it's 19.7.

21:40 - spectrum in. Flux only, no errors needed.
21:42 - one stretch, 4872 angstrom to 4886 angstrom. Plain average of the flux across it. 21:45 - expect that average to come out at 19.0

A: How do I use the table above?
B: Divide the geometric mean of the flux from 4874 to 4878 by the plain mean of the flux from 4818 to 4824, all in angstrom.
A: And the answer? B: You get 0.92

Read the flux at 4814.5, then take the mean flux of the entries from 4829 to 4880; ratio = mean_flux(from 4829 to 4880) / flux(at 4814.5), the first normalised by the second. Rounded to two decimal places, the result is 0.97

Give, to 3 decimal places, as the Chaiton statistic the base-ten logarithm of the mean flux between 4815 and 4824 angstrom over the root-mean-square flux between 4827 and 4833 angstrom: 0.009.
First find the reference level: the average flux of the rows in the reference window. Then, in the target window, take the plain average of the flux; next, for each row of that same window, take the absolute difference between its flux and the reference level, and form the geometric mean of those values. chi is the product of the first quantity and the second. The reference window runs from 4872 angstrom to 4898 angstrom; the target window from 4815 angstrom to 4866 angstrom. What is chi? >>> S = 11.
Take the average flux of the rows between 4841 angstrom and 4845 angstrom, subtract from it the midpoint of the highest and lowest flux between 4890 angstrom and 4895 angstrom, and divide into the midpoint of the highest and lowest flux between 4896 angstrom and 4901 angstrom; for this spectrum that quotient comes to 11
